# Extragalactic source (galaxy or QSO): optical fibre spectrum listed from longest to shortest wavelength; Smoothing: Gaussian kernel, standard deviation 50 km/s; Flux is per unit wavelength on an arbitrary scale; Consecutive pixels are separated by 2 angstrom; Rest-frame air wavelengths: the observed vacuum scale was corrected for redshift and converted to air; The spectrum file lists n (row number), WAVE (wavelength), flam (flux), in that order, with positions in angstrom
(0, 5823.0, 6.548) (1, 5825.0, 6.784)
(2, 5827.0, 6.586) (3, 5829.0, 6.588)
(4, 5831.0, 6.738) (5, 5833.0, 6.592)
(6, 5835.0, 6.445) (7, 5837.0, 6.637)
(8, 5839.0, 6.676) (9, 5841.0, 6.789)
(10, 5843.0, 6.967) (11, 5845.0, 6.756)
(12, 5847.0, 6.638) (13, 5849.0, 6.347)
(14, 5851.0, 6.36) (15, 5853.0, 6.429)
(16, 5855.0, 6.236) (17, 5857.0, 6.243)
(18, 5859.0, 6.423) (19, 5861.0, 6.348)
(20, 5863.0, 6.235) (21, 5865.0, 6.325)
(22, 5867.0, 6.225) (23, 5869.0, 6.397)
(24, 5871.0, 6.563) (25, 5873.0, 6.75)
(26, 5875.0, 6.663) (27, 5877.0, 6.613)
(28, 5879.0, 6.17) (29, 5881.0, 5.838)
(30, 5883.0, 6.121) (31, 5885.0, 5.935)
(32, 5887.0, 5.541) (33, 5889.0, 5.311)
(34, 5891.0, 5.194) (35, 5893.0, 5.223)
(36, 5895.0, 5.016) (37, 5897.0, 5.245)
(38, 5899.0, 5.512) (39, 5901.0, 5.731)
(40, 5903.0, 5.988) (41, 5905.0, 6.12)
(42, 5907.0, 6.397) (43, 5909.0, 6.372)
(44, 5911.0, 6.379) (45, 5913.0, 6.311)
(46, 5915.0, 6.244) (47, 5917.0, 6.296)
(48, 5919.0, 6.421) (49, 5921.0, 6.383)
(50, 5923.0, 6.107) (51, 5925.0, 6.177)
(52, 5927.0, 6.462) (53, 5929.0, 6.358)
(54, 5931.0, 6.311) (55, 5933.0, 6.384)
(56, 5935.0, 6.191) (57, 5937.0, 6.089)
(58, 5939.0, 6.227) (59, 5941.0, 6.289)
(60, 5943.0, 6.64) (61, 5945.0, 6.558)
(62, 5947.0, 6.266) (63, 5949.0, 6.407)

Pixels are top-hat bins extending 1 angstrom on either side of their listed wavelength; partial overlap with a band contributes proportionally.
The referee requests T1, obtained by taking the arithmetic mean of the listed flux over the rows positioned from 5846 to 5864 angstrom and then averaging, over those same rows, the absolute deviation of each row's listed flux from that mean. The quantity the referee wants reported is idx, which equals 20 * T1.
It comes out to 1.8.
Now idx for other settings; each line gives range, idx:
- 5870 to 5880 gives 3.1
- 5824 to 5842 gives 1.7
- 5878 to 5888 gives 3.7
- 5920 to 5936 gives 2.1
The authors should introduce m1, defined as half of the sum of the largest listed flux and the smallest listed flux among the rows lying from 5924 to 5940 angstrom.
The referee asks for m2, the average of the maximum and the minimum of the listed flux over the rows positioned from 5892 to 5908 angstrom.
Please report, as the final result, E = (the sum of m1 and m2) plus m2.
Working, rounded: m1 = 6.28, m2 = 5.7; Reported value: 17.7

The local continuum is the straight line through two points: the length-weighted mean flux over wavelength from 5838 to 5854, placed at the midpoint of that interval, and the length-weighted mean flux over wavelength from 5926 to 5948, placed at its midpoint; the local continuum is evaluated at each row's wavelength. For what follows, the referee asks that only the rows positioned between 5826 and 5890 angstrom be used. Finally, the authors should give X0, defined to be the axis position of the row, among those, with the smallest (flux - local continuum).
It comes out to 5889.0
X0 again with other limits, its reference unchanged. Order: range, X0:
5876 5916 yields 5895.0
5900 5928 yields 5901.0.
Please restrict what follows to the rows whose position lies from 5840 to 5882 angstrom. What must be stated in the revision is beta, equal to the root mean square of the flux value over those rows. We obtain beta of 6.45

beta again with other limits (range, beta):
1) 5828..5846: 6.69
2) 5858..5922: 6.09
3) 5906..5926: 6.31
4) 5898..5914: 6.11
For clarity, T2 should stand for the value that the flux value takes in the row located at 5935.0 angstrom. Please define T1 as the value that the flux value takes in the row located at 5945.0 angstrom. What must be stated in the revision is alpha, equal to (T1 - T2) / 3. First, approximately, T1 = 6.558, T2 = 6.191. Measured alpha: 0.12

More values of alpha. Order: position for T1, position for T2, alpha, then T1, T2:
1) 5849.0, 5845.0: -0.14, 6.347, 6.756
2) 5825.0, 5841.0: 0.00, 6.784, 6.789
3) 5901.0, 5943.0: -0.30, 5.731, 6.64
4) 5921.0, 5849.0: 0.01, 6.383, 6.347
